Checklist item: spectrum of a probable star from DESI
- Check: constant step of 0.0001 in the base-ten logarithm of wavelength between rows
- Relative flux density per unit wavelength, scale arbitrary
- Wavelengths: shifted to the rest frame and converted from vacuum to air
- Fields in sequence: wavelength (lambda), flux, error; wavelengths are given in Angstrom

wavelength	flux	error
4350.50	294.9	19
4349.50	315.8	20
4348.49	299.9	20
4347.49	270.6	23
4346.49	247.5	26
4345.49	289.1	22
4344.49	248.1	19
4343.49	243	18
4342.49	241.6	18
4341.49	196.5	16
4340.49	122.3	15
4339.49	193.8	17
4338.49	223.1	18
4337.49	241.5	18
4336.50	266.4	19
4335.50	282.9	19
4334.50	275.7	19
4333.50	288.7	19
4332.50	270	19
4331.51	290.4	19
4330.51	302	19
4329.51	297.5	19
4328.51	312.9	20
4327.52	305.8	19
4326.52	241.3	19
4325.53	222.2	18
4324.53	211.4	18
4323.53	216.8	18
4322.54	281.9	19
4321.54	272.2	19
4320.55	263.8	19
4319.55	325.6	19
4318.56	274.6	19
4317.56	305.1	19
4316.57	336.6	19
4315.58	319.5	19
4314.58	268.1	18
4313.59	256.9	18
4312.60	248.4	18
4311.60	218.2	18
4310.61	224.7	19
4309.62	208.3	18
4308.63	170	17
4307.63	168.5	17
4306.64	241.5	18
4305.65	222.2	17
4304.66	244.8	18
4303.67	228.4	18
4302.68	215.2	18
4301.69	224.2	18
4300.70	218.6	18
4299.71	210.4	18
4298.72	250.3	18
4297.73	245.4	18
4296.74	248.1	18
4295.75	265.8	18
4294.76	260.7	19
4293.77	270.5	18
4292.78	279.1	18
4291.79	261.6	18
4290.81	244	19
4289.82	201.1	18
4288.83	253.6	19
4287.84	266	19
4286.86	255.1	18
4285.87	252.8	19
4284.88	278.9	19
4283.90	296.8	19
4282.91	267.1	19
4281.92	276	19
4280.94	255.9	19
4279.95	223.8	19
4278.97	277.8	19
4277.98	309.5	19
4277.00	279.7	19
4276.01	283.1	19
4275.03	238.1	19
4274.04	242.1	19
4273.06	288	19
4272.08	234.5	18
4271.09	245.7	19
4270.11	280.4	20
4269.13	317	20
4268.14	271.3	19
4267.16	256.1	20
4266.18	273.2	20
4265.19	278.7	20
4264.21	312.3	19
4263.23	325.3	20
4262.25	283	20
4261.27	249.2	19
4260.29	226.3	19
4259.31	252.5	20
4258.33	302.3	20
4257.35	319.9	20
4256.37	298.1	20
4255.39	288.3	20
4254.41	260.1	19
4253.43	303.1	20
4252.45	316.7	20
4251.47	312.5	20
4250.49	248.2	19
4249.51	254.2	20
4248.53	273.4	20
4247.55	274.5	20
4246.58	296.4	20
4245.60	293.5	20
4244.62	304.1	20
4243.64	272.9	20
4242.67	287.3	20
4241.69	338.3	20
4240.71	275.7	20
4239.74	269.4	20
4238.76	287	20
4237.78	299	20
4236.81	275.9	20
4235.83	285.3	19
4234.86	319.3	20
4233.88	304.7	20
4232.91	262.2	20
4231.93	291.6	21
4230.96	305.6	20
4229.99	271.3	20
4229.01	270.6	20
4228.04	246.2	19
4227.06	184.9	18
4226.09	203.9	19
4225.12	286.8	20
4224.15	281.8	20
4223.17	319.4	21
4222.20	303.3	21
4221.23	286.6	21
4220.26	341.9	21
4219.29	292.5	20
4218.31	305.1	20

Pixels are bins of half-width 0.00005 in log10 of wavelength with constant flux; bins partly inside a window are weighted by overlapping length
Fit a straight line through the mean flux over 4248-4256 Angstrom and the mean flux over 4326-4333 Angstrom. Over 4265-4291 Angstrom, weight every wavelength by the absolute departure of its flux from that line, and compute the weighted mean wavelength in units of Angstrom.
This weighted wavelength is 4279.8 Angstrom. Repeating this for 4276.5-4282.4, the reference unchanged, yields 4279.8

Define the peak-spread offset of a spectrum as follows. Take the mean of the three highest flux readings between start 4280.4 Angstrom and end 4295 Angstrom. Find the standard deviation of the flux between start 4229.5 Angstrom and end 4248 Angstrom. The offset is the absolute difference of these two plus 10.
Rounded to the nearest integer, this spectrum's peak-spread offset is 276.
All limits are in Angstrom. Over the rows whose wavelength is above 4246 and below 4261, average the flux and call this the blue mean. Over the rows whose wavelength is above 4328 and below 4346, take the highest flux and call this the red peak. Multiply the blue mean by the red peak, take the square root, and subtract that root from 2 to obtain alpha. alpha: -295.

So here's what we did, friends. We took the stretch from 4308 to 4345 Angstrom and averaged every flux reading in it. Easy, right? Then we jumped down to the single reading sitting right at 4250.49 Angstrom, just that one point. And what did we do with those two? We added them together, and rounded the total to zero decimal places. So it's 504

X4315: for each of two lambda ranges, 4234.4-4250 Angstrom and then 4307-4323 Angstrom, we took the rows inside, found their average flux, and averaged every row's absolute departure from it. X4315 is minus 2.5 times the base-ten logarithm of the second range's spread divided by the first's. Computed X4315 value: -1.03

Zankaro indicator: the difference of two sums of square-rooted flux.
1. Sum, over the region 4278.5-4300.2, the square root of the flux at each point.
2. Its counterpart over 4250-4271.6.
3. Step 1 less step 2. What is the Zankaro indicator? -18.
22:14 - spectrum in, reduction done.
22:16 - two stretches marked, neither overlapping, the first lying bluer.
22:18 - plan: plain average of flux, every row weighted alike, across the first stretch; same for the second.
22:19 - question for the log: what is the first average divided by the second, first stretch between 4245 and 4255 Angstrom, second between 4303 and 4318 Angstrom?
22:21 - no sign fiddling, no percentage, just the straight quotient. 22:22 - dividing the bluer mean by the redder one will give 1.16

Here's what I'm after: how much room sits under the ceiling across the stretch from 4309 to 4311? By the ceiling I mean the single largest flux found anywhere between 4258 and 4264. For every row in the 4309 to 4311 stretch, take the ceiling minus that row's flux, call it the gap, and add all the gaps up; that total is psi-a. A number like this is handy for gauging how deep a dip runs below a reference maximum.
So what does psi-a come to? 218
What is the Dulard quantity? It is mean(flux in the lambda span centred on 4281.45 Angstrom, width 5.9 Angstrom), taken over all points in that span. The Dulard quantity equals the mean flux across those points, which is 266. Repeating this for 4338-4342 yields 184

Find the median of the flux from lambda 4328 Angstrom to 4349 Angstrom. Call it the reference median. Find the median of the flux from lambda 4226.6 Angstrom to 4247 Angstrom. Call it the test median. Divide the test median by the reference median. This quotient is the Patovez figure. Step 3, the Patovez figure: 1.06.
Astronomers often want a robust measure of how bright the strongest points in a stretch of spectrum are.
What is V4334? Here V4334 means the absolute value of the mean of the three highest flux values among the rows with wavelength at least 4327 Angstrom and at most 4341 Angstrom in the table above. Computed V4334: 307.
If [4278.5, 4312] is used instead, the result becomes 285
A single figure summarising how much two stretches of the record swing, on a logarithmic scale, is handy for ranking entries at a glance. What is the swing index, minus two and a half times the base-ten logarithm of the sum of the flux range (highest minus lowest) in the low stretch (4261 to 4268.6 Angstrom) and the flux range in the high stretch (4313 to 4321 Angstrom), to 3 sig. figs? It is -5.48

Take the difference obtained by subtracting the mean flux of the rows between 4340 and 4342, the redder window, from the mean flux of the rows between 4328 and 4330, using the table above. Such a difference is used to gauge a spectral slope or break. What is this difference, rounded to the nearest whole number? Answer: 146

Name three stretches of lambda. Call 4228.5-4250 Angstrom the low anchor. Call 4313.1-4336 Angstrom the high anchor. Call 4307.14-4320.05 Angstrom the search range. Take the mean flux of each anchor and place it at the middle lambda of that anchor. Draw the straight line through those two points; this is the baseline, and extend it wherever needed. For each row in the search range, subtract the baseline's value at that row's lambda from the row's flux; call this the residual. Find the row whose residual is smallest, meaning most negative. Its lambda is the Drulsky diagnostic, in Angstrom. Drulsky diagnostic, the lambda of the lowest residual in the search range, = 4307.63 Angstrom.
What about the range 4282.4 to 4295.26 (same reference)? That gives 4289.82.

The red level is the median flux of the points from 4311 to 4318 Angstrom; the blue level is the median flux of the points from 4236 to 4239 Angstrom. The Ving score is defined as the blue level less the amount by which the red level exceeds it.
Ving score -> 306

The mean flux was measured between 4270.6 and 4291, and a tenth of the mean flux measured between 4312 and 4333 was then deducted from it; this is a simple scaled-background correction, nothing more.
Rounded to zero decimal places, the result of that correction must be 233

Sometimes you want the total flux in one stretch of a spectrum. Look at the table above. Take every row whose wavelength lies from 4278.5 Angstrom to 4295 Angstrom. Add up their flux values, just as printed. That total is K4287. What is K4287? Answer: 4421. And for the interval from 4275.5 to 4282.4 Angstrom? 1906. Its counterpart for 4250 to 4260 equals 2902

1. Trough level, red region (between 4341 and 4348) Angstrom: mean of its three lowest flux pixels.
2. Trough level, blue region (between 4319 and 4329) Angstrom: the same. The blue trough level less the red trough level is -10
